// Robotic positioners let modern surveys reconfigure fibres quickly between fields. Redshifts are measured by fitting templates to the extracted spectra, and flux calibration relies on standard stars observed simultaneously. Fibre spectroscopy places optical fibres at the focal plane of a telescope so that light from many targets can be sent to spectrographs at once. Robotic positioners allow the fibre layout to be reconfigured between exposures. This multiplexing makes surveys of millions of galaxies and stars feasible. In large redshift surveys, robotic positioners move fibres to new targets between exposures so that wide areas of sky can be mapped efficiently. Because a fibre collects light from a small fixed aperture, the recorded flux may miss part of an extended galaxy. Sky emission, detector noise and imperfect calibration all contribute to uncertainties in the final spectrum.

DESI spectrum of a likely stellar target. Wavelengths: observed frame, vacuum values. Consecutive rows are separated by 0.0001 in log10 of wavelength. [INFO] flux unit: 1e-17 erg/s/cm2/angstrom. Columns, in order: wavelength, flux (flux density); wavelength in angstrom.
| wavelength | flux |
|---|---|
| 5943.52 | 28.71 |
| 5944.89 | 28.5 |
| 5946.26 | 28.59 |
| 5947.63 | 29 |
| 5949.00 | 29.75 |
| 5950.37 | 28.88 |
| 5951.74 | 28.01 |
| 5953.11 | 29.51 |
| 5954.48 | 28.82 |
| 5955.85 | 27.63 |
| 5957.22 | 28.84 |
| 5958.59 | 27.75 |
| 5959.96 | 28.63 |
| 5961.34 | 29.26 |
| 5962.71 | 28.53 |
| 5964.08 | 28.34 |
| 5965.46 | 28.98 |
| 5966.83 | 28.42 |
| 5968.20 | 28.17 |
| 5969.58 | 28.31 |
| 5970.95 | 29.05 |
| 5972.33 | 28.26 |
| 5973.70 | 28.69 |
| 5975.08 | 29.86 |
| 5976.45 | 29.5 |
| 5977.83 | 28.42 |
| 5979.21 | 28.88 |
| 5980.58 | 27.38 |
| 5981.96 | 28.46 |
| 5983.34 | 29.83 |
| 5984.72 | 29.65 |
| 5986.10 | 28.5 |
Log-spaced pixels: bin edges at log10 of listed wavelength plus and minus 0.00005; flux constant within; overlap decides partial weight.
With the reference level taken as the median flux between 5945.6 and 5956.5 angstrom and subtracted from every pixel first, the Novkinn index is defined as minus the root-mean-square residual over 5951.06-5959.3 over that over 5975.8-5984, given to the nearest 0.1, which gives -1.0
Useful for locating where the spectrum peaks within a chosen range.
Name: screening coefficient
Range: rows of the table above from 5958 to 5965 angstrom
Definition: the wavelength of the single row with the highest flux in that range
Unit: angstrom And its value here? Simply 5961.34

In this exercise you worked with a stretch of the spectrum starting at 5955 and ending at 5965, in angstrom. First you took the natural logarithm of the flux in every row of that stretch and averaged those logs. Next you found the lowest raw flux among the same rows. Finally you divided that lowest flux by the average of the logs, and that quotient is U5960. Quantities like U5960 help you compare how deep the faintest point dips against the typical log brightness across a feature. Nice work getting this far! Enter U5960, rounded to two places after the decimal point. 8.25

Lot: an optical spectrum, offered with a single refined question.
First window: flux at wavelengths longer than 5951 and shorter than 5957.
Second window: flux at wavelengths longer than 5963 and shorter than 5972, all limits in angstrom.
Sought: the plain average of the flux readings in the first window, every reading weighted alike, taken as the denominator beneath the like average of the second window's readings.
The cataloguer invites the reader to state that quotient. 1.00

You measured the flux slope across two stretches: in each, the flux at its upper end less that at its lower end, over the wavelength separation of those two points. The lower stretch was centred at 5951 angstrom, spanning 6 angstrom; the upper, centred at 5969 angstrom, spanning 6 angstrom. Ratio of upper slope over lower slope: -2.6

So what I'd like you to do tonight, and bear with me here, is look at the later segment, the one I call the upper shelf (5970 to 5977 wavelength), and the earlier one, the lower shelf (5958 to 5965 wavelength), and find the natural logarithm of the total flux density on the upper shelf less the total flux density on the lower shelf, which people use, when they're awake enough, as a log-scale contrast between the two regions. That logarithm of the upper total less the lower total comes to 1.05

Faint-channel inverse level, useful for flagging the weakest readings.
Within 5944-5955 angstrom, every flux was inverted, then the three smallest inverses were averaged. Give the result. 0.0340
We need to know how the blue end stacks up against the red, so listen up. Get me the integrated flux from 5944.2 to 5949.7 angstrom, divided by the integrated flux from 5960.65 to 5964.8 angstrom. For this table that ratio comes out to 1.34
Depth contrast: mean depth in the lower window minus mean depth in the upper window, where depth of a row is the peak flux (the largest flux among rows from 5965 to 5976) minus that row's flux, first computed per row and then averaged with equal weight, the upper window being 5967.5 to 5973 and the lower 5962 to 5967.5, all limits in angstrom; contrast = -0.12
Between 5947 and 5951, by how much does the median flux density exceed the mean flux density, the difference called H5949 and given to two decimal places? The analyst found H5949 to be -0.21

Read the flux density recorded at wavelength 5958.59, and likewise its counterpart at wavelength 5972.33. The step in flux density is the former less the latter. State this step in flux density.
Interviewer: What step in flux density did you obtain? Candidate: -0.5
